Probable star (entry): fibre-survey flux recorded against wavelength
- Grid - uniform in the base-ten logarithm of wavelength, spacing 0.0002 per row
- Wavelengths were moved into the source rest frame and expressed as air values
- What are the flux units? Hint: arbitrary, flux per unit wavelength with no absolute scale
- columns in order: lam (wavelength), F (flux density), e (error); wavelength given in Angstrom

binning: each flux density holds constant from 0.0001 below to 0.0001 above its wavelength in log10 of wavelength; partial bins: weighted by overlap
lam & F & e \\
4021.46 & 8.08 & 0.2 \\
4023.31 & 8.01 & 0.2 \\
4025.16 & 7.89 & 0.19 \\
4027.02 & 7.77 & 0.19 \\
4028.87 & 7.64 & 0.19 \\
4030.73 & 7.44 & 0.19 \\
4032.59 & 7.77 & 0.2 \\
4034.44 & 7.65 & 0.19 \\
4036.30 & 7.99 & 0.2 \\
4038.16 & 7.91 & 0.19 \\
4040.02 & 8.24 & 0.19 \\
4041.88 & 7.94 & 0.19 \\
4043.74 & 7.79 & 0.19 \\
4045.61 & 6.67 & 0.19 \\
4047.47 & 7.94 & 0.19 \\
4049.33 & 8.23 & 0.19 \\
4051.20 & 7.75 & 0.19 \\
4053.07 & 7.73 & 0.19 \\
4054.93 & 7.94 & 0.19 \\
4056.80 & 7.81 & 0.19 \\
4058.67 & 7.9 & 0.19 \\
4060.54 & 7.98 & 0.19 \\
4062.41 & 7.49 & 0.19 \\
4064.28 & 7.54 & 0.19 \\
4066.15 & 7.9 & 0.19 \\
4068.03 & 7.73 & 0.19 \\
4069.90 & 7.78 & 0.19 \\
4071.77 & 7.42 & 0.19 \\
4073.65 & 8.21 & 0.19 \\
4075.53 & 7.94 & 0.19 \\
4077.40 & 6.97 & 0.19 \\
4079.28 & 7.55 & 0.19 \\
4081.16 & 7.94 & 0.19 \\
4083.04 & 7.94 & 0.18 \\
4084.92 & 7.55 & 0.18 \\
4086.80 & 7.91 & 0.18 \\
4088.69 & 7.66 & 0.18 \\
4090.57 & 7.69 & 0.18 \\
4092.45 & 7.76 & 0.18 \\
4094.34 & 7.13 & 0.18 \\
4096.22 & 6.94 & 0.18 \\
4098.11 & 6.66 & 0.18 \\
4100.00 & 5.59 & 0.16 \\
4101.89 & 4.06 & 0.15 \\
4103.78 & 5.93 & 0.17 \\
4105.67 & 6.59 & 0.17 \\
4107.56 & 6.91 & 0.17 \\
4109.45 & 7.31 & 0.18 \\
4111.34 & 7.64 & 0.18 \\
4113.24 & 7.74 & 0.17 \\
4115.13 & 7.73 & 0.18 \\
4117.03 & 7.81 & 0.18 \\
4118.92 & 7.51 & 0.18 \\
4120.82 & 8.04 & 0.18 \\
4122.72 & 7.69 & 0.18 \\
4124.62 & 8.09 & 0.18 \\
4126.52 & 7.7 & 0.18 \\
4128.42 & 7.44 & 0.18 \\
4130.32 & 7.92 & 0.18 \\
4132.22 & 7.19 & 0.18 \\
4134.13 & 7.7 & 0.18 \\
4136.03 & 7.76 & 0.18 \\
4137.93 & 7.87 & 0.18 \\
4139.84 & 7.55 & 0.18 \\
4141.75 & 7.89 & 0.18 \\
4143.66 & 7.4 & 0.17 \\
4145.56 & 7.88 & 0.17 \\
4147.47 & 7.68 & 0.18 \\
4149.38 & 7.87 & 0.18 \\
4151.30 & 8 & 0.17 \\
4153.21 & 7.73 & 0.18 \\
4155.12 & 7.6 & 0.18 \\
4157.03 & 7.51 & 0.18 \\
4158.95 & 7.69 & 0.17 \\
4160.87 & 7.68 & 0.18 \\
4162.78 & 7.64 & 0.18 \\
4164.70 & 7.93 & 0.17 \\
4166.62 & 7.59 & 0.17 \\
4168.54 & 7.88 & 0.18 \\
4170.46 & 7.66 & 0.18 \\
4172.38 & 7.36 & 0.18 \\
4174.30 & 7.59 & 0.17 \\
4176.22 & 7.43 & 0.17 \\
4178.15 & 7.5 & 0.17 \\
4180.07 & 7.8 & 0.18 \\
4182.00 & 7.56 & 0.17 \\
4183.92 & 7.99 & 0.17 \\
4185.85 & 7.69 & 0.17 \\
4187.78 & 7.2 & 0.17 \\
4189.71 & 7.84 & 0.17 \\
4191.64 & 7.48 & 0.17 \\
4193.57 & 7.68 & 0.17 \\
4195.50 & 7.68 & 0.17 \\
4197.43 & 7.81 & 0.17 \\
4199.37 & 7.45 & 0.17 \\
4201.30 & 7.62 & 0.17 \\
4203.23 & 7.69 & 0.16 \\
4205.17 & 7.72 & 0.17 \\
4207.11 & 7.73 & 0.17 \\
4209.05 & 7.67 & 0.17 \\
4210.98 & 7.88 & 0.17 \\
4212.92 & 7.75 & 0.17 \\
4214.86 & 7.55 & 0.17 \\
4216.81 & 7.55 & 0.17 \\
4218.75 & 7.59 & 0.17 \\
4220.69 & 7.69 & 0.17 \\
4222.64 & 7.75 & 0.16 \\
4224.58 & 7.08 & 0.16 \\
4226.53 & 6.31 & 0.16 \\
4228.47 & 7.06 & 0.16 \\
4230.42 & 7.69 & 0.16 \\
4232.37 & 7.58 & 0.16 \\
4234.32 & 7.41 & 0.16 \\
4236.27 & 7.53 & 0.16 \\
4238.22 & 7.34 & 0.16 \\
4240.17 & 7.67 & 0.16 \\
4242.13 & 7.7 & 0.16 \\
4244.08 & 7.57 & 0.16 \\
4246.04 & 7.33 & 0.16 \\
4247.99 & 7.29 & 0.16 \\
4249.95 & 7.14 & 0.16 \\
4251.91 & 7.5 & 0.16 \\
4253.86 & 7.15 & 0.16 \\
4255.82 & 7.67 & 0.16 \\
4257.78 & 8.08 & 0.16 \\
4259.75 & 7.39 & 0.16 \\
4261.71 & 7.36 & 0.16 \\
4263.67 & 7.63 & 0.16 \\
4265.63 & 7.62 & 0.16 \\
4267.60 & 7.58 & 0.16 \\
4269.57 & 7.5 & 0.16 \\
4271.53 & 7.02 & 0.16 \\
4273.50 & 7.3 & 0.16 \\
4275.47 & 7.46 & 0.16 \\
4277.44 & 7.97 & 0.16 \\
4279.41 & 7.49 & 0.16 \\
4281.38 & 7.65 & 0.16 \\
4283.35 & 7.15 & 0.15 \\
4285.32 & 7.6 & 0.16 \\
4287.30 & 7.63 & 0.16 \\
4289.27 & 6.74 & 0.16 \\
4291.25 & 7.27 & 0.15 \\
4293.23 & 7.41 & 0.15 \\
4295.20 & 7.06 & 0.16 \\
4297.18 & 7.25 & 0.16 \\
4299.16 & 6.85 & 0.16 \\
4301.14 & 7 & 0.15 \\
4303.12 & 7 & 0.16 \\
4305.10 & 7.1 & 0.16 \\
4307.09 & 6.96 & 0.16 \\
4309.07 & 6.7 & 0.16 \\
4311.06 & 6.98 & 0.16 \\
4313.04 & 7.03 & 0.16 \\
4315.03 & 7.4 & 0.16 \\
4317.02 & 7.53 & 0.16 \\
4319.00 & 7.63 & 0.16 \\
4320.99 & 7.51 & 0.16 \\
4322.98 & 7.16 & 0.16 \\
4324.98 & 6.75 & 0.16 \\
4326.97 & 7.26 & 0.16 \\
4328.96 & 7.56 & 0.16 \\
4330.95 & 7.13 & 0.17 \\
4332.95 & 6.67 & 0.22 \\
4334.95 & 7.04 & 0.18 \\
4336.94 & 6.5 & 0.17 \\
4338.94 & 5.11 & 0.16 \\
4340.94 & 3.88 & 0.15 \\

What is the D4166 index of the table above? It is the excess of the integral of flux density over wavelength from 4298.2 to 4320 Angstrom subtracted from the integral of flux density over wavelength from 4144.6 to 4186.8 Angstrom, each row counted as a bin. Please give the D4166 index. 170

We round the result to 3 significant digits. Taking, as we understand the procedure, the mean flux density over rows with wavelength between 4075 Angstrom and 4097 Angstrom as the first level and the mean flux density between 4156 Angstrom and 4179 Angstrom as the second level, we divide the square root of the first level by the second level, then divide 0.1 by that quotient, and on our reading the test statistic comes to 0.277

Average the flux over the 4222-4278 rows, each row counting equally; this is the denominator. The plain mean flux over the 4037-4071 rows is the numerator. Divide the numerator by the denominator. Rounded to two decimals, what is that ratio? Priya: 1.05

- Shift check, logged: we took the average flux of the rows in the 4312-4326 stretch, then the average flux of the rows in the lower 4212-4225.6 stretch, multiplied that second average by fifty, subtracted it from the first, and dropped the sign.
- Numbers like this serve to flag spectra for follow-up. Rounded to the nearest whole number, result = 371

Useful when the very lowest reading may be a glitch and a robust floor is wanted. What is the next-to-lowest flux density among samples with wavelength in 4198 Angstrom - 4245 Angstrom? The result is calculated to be 7.06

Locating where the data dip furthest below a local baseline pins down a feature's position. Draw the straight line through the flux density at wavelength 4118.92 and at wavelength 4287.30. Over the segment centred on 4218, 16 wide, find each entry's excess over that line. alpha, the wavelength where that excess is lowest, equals 4224.58 Angstrom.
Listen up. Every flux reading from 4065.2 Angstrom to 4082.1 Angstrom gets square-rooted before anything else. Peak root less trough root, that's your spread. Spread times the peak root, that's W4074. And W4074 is 0.65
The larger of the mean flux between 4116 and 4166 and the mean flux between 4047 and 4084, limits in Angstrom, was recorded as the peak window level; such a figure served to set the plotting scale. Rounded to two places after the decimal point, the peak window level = 7.78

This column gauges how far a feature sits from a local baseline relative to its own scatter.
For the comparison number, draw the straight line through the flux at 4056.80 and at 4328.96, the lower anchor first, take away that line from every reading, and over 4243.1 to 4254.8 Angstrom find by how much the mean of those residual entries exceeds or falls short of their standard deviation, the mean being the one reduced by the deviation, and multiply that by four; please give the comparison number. -1.9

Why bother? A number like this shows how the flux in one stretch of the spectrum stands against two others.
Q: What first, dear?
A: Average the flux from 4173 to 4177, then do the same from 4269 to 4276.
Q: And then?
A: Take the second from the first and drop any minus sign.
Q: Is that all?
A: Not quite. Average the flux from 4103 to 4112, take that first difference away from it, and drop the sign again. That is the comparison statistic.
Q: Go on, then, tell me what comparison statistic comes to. 6.7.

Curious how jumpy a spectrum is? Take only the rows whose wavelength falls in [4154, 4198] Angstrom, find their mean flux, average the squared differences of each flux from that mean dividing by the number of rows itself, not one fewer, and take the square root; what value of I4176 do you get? 0.18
